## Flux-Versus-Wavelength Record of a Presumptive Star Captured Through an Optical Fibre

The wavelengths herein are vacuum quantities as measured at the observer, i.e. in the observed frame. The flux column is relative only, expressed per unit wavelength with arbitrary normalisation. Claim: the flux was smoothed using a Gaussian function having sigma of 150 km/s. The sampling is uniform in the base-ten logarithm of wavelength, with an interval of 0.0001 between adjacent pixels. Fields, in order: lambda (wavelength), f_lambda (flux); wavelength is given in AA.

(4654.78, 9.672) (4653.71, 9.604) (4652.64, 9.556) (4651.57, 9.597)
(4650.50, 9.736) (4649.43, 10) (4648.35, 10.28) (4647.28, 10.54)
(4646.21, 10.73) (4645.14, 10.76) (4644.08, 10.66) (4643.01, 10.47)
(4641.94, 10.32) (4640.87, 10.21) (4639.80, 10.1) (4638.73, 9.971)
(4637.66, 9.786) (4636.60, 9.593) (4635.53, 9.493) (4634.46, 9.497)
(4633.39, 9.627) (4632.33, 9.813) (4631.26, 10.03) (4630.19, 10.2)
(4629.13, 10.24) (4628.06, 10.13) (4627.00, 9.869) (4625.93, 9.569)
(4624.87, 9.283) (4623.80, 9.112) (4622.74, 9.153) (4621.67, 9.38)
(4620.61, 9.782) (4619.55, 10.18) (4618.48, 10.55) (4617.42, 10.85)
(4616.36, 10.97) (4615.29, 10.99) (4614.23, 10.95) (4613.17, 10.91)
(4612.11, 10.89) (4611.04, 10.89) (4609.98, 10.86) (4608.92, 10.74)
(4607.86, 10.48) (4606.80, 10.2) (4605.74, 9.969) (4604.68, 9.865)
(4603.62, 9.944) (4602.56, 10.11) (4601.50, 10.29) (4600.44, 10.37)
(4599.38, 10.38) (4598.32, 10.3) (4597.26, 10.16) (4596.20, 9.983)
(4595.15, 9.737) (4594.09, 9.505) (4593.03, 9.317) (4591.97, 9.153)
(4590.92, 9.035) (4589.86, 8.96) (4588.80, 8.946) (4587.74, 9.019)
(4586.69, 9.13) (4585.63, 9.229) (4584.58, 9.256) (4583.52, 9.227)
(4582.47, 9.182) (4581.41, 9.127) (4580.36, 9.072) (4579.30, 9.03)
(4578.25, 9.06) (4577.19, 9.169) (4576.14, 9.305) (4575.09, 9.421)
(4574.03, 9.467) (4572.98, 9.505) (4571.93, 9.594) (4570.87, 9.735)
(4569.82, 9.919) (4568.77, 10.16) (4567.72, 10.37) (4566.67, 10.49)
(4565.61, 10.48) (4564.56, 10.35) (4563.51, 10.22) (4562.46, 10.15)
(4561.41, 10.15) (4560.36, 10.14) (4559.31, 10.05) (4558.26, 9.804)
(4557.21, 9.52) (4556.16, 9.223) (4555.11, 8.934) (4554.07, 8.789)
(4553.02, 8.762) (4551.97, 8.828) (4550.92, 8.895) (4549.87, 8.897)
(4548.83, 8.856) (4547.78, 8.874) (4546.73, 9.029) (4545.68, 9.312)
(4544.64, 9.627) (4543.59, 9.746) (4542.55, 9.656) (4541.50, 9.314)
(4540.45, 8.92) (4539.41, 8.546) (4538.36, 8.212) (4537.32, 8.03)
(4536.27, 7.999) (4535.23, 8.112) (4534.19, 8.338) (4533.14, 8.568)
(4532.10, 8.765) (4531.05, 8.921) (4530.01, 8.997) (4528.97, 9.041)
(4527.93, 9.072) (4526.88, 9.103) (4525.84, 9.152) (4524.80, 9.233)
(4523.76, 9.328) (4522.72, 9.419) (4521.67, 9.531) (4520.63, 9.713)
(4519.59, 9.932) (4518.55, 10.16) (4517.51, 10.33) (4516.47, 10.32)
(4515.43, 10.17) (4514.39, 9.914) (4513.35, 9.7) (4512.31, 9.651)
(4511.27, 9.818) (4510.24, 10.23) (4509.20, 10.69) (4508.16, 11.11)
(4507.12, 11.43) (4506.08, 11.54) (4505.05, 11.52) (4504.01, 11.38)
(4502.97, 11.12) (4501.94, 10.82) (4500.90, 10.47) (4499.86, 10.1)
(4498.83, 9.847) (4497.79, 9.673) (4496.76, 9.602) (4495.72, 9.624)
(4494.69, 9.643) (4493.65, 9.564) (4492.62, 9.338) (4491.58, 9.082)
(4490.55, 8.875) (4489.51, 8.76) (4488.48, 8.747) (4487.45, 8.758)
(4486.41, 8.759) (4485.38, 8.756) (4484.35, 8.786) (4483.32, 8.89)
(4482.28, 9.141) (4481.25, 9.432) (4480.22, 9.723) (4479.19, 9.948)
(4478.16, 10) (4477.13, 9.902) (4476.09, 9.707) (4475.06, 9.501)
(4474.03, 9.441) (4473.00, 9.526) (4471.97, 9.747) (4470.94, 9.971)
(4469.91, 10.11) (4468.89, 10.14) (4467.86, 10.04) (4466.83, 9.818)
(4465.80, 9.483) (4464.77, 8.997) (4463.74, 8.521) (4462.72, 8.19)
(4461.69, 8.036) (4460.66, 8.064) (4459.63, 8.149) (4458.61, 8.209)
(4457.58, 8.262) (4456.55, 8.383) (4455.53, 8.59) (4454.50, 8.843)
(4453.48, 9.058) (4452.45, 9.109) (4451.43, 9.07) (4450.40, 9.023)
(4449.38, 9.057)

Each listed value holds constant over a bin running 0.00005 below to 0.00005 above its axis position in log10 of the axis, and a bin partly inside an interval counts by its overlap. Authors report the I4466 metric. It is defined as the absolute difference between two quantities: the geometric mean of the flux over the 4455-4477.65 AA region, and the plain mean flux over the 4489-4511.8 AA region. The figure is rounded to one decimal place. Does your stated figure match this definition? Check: 1.1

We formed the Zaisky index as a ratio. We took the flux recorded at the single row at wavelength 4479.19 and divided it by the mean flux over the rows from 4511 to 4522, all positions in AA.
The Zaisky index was 1.00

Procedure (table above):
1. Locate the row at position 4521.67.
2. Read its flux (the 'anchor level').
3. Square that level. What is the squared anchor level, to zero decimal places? 91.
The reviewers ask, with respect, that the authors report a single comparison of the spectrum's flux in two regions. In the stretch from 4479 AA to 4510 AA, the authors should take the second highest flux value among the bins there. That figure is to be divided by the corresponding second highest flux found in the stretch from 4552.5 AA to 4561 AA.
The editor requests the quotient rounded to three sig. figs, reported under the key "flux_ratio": 1.15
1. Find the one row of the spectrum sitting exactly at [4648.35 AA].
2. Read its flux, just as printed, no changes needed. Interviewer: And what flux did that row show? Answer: 10.28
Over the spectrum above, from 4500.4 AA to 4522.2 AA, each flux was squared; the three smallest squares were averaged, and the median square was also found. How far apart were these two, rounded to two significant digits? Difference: 14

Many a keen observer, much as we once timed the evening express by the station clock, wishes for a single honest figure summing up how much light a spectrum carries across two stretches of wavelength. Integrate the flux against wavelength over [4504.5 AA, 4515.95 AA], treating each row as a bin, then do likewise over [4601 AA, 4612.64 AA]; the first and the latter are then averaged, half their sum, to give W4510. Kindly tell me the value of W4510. 121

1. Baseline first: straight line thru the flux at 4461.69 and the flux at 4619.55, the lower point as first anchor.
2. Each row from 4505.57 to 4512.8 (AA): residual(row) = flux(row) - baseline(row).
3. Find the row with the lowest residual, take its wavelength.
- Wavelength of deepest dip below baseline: 4512.31 AA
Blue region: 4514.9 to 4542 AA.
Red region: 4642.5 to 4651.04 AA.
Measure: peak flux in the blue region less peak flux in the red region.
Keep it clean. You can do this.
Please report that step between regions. -0.43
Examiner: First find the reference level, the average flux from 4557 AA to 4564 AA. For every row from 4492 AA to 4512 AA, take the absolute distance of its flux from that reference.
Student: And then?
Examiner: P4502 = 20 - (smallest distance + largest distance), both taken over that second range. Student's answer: 18.4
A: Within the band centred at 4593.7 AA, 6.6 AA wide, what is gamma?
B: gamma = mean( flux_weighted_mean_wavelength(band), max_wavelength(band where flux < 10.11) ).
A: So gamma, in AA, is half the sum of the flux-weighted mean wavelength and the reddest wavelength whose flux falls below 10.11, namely 4594.9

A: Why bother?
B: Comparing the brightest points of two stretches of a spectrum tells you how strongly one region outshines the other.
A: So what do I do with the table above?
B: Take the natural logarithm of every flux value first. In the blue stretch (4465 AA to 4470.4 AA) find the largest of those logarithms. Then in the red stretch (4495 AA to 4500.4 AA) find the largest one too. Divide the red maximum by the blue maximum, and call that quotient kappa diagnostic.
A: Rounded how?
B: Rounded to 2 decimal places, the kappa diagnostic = 1.00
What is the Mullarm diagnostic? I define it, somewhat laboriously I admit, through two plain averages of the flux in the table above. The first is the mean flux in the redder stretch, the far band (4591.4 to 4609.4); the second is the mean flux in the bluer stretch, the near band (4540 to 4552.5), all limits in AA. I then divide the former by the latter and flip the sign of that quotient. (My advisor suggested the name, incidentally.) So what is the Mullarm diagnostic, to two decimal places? -1.09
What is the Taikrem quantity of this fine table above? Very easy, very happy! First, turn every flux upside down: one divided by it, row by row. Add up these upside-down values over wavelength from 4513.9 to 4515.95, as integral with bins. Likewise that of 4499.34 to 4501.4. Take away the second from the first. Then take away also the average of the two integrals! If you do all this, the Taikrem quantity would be -0.199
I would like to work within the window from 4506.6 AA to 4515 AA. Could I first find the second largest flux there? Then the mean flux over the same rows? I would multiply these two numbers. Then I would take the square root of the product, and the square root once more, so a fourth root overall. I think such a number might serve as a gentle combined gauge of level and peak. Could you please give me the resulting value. 3.27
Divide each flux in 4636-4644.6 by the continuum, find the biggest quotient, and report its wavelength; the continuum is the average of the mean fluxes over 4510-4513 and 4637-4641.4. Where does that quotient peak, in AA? 4644.08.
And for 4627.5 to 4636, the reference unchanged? 4629.13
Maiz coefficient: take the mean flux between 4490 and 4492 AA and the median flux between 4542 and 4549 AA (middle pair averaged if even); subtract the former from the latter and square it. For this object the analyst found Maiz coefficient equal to 0.1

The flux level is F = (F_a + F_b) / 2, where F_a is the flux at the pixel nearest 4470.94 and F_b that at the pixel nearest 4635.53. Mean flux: 9.7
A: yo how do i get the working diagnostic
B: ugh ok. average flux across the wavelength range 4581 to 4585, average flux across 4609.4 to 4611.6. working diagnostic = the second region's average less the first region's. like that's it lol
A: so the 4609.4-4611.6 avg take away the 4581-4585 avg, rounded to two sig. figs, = 1.7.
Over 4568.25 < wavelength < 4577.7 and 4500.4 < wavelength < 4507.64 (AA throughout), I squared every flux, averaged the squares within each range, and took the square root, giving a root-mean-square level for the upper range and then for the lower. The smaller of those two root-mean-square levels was 9.59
